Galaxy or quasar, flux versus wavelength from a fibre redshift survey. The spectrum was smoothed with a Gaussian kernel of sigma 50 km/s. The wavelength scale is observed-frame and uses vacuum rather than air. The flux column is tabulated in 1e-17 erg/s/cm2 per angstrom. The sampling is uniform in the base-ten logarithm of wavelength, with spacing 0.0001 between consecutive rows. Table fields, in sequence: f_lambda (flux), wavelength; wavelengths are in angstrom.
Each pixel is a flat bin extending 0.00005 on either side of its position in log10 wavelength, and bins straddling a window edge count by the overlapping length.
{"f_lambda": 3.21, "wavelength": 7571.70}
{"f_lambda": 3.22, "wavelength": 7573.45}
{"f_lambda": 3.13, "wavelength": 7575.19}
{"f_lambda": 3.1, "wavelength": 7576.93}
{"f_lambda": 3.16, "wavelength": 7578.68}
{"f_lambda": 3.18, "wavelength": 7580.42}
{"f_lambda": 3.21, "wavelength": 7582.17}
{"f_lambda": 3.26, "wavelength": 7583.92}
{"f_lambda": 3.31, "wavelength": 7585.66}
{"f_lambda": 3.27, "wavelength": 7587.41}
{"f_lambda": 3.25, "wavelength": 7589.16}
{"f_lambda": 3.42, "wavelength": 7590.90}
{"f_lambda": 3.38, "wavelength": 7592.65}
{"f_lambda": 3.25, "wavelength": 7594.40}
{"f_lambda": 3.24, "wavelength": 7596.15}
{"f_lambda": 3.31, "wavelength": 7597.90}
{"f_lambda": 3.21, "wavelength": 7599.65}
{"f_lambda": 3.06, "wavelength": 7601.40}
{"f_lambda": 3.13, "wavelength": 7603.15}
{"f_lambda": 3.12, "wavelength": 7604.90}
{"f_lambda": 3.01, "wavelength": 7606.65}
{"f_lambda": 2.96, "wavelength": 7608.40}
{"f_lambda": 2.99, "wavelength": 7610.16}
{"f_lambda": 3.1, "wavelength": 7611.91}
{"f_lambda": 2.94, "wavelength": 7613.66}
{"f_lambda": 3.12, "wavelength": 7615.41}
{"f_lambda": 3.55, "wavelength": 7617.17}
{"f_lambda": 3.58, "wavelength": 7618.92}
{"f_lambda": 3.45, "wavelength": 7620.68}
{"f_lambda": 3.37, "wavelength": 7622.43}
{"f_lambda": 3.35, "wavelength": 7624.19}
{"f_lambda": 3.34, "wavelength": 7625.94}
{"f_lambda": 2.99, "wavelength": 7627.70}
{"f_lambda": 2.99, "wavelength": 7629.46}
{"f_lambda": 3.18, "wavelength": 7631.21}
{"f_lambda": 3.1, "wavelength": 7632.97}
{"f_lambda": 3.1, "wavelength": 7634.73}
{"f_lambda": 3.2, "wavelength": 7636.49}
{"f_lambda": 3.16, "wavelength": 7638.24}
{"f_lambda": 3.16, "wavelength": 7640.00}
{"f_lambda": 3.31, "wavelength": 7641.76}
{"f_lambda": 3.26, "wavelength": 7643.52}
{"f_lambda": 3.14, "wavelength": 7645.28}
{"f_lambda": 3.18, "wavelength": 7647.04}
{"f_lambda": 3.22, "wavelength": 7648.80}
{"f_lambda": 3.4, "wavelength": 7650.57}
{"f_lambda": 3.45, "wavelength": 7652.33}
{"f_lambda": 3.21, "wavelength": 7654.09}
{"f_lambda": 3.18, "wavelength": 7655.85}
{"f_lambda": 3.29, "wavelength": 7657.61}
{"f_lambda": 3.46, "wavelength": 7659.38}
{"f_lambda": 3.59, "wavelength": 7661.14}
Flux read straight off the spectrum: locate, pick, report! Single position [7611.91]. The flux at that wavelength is 3.1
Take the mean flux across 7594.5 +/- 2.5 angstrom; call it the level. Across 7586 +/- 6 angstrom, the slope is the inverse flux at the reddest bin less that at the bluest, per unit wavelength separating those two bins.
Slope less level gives -3.29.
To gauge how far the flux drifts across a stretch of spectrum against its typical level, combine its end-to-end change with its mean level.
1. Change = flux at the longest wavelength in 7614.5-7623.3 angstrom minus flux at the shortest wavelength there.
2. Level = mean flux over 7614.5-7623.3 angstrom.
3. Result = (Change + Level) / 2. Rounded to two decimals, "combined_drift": 1.83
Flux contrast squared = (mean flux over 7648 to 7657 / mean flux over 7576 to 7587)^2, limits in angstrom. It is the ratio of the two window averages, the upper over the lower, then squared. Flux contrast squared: 1.06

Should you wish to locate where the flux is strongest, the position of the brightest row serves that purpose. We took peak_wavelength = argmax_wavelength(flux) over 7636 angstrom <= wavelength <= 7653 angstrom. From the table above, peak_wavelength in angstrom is 7652.33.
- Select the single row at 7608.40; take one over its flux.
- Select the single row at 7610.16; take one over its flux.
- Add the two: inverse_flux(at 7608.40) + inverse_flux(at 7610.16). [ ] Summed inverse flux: 0.672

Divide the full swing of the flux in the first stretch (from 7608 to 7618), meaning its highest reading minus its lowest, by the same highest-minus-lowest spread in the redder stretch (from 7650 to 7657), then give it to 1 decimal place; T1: 2.3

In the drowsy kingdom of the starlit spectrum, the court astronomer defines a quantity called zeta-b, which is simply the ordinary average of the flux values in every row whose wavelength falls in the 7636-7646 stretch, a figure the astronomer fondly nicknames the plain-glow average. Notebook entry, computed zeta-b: 3.21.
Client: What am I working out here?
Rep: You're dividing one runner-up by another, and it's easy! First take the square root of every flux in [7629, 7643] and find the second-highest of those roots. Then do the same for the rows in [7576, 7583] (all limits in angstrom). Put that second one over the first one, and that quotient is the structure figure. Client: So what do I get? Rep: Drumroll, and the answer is 0.997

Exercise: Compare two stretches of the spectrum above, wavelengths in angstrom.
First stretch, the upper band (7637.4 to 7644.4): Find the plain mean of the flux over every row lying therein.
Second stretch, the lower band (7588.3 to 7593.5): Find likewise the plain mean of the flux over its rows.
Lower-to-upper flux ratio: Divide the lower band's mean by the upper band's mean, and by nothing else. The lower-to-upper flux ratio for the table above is 1.04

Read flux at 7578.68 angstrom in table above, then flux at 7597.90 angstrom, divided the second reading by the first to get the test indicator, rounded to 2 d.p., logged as 1.05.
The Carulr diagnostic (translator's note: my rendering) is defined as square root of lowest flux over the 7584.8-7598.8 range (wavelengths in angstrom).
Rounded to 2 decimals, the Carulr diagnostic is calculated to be 1.80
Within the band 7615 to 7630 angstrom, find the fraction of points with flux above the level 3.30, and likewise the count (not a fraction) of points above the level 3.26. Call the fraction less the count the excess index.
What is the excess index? -5.3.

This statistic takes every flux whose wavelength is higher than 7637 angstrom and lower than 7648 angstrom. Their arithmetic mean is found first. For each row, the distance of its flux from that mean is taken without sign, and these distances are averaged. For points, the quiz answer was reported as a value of 0.06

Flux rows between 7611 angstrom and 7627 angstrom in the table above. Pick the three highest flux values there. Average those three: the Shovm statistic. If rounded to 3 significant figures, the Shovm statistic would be 3.53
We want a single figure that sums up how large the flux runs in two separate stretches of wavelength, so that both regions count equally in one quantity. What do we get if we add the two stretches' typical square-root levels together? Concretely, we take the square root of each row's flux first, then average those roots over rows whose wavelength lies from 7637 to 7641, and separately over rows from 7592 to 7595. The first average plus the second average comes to 3.60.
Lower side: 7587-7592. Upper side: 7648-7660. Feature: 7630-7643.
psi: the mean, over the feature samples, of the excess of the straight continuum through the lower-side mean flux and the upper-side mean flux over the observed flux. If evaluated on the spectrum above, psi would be 0.14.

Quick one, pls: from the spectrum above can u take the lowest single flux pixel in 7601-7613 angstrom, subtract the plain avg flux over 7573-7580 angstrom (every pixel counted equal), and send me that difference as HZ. -0.19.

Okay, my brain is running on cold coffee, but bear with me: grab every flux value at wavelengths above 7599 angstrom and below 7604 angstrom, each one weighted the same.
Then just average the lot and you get 3.13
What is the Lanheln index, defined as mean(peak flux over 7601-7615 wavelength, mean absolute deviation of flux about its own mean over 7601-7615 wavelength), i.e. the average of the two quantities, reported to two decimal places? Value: 1.60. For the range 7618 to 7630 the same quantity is 1.88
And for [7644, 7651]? 1.74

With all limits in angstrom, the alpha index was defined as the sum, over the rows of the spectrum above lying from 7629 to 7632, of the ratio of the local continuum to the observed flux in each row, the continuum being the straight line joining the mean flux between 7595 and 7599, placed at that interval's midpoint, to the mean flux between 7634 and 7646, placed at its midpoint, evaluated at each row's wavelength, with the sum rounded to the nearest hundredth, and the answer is 2.08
